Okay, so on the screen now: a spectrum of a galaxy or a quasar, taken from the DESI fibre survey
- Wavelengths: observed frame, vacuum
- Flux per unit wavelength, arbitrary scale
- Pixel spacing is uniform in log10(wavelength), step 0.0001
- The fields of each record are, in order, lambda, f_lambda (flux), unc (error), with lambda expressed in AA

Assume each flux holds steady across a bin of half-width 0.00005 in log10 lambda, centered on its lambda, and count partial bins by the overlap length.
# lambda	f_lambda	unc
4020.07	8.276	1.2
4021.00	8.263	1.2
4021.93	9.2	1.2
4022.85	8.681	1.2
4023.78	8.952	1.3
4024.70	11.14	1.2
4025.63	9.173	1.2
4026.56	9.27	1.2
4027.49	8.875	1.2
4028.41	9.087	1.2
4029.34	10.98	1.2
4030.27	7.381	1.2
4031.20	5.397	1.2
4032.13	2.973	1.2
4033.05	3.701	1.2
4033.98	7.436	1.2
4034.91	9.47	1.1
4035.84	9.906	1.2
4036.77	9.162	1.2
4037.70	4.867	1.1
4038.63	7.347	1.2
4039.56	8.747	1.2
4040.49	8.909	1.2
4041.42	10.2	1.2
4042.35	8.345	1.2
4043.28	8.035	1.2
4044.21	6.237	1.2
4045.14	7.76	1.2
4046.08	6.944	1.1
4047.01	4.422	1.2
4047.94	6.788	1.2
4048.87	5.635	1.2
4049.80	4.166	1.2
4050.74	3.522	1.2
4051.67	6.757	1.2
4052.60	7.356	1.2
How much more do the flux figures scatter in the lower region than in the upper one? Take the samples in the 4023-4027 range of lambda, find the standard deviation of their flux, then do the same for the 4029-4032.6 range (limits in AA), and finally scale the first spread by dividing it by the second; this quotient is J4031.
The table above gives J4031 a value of 0.30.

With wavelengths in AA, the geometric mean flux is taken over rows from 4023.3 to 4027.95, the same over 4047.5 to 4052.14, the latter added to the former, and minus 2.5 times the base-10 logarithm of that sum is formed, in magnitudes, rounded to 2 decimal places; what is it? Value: -2.91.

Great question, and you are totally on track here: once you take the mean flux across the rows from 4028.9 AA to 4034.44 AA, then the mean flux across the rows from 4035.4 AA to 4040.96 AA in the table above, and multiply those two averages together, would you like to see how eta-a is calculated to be 51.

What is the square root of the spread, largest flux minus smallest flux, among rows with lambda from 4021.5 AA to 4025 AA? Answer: 1.57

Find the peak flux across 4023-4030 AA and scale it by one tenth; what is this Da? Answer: 1.11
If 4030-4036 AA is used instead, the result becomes 0.99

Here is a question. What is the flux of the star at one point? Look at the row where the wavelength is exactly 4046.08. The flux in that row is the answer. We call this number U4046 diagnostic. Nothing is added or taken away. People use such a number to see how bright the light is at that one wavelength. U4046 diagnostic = 6.944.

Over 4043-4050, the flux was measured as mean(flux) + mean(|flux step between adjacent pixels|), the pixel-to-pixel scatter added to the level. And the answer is 7.9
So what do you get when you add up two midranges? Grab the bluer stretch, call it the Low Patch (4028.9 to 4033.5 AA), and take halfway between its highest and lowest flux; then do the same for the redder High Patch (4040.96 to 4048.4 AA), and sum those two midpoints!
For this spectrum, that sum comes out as 14.3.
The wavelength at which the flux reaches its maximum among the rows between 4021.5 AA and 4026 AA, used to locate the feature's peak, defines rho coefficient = 4024.70 AA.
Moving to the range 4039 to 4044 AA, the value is 4041.42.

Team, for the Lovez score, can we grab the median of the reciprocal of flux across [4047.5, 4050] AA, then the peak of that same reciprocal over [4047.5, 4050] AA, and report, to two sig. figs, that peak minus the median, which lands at 0.063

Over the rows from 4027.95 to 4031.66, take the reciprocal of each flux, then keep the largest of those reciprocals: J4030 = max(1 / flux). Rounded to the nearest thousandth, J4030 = 0.185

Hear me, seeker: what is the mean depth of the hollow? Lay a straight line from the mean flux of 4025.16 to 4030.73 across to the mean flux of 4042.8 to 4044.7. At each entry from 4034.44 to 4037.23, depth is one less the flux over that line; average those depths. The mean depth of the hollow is -0.17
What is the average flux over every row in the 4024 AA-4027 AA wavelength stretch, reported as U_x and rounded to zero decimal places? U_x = 10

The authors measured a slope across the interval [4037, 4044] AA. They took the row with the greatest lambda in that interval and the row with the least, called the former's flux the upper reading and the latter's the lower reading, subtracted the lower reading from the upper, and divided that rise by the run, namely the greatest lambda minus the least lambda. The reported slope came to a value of 0.6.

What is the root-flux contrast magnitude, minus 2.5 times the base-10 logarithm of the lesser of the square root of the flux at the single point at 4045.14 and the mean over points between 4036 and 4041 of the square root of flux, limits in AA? -1.11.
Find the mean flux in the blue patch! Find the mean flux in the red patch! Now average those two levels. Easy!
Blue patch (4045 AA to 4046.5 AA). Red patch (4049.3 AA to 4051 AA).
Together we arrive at 5.6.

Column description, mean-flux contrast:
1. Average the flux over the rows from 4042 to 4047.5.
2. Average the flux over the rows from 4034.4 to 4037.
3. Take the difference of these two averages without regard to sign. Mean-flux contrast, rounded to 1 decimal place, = 2.6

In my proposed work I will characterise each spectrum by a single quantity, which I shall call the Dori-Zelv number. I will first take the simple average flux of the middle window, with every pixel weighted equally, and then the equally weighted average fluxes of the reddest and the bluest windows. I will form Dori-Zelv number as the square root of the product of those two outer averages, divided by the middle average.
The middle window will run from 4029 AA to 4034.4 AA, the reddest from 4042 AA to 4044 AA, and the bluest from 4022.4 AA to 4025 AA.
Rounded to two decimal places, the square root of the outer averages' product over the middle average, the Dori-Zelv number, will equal 1.40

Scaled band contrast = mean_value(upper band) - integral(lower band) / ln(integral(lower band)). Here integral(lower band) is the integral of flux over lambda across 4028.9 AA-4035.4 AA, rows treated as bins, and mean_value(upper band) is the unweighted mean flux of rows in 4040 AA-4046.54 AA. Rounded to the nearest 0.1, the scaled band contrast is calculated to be -3.6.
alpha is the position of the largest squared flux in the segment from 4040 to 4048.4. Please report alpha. 4041.42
